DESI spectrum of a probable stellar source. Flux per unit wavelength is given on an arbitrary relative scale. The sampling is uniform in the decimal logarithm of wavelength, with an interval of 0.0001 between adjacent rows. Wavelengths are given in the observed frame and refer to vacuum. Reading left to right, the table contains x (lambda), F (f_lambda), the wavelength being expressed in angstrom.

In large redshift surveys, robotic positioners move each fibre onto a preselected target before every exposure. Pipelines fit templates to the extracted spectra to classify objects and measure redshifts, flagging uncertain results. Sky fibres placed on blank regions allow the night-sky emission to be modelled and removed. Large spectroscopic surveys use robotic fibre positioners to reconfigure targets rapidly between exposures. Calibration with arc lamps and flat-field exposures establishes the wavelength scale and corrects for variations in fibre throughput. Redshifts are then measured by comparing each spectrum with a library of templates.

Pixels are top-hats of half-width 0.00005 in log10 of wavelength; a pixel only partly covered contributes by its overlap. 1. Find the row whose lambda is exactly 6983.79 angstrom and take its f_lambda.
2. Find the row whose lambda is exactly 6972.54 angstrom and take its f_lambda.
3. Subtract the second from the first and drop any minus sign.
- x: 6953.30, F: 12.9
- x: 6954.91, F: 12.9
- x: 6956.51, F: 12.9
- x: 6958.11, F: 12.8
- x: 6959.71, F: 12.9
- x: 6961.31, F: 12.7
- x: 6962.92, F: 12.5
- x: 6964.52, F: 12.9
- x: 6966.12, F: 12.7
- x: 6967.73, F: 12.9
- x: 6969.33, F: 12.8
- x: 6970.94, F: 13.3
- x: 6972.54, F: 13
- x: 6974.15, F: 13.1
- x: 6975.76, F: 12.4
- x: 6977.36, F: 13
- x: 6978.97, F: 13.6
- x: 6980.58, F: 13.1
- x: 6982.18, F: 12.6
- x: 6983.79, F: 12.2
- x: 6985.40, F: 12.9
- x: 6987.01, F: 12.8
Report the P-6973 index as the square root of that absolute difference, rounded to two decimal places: 0.89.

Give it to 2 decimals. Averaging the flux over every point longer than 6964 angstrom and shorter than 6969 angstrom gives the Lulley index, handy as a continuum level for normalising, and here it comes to 12.83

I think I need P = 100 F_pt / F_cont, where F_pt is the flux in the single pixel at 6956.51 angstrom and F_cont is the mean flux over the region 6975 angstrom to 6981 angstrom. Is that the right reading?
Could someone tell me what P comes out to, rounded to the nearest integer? 99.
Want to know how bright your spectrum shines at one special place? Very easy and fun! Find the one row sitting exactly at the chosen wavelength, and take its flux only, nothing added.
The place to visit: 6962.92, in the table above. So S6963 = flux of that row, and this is 12.5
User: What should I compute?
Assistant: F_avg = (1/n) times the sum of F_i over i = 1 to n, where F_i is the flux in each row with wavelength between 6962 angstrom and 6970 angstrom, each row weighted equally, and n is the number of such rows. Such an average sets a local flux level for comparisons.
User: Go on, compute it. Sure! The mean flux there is 12.8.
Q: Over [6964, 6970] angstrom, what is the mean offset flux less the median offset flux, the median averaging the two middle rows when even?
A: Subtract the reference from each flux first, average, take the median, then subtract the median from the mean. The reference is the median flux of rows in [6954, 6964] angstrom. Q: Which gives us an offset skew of -0.03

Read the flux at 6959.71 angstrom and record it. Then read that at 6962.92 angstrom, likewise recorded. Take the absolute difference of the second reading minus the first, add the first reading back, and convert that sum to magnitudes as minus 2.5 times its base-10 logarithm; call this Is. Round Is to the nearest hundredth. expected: -2.81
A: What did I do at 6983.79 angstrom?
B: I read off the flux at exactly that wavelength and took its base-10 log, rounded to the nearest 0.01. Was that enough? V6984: 1.09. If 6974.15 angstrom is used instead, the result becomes 1.12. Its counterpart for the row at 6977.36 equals 1.11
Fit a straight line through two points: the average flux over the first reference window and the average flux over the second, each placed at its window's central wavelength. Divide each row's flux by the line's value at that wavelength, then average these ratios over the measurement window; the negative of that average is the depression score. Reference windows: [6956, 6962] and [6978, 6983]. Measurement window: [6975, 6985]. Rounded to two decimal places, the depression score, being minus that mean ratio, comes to -0.98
